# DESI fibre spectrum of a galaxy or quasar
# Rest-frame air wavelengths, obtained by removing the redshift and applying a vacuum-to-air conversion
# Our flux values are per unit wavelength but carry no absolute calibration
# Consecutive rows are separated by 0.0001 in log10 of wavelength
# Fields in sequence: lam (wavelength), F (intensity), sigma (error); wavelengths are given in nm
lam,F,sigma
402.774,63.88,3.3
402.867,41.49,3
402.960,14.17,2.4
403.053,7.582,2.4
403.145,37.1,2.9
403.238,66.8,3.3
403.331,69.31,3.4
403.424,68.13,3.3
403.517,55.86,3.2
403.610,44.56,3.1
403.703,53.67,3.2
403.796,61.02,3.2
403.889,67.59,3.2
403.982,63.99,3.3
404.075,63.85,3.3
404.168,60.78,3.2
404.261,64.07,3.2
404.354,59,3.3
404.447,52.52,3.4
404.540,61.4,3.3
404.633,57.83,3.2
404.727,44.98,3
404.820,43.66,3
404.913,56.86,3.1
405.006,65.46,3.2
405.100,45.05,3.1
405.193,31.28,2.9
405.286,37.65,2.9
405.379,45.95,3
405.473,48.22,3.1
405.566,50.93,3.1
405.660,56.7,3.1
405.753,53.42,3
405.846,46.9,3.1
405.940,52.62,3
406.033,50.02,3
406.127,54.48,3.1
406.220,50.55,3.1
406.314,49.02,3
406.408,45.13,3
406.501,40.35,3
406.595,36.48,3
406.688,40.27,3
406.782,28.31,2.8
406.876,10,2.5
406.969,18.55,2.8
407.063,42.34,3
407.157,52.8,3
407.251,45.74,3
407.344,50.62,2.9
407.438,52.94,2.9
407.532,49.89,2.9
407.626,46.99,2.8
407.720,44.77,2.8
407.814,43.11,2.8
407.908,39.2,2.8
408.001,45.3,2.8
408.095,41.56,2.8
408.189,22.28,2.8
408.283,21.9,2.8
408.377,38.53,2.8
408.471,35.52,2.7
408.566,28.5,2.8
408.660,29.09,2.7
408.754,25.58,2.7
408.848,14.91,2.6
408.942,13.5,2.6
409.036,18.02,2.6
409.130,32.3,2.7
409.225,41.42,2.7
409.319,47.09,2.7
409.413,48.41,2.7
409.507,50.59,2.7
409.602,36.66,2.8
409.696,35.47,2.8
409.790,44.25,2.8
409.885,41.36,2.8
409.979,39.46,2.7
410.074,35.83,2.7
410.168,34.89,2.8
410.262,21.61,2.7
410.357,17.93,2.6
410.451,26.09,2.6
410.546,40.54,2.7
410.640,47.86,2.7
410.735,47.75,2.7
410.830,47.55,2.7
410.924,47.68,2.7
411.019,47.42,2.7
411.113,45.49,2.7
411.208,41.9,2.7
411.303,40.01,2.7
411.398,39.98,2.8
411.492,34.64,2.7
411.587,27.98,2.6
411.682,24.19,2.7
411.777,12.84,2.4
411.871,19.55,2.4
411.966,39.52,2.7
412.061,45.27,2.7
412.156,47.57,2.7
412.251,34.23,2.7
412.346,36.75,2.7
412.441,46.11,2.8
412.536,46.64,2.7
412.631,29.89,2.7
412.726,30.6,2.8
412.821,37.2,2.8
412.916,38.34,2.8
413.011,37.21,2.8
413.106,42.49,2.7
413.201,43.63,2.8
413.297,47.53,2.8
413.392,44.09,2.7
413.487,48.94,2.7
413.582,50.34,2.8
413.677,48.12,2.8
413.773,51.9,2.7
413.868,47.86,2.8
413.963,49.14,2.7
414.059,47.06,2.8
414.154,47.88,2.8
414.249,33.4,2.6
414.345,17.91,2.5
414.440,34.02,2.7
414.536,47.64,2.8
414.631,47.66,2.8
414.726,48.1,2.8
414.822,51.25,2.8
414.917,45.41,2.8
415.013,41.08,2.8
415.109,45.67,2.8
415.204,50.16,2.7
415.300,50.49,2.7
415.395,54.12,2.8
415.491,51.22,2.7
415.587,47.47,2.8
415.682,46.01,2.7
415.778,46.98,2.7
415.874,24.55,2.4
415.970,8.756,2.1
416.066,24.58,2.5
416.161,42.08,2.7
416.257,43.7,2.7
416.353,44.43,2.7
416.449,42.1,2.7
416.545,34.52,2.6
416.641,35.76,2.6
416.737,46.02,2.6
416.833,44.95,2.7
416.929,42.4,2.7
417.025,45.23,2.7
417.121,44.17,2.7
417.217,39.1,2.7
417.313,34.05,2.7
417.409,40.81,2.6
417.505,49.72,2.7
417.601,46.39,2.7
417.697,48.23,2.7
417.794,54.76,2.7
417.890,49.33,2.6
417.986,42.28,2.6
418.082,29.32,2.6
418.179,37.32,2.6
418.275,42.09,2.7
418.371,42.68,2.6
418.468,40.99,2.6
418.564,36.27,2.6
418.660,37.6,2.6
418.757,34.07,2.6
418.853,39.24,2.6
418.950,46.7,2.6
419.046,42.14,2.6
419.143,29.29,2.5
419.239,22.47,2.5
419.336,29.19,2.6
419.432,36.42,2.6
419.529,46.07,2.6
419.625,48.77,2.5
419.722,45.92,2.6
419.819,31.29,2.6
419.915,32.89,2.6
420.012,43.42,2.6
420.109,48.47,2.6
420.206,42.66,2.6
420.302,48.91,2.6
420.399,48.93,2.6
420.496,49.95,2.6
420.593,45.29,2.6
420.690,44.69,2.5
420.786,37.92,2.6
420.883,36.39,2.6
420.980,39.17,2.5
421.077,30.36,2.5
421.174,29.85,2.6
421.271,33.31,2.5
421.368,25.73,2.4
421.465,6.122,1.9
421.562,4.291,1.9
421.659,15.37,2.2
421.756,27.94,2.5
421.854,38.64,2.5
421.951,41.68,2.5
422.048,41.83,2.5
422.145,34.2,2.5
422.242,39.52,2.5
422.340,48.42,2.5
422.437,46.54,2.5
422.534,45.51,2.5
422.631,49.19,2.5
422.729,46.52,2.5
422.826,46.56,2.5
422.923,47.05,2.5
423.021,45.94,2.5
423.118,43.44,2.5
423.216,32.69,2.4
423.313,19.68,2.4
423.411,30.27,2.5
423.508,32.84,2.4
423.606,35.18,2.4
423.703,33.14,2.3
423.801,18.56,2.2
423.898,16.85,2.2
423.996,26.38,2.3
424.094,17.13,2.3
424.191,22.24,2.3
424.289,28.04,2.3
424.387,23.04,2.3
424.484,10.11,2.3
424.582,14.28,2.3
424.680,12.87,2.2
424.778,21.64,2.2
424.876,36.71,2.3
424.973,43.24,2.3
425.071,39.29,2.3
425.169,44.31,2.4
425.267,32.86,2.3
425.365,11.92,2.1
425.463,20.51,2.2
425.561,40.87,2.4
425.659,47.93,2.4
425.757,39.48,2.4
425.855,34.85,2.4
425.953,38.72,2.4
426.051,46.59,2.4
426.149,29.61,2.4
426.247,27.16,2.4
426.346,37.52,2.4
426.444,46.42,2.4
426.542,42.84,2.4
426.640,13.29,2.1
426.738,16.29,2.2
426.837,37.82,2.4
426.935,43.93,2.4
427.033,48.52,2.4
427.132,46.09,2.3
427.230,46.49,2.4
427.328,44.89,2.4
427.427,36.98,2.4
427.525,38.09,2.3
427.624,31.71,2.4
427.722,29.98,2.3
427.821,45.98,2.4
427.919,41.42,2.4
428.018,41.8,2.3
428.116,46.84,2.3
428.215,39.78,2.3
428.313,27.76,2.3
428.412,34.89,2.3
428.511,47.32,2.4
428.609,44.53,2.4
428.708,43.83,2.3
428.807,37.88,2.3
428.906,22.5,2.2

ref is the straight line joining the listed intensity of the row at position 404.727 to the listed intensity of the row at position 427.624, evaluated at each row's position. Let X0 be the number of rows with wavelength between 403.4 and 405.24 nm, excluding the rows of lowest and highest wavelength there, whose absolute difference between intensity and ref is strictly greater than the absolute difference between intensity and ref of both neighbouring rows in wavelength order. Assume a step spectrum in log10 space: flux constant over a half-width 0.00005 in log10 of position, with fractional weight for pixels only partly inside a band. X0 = 4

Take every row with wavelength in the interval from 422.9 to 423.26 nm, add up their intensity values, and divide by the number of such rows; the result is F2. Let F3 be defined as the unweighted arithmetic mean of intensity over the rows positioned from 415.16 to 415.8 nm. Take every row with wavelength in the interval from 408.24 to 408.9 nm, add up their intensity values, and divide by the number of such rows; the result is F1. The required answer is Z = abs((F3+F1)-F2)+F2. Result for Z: 77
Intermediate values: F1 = 28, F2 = 42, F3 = 49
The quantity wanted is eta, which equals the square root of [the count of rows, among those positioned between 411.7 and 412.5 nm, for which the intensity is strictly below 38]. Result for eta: 2.0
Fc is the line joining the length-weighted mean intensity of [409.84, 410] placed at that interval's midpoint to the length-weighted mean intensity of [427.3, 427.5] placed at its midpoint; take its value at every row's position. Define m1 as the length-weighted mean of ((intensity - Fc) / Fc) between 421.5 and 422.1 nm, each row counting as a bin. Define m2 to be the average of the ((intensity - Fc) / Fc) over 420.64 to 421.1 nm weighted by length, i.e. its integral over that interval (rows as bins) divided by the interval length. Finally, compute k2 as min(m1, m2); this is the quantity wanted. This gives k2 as -0.31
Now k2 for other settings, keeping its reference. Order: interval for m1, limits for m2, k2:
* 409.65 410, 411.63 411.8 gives -0.52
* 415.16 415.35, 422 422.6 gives 0.06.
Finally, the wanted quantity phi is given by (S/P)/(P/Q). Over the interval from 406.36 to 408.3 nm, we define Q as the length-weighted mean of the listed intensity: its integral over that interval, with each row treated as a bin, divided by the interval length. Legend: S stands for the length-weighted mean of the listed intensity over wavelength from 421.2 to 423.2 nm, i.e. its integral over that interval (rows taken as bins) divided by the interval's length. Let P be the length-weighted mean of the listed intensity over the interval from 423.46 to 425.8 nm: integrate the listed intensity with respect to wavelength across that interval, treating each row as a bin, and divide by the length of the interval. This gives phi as 1.8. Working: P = 27.9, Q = 39.3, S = 36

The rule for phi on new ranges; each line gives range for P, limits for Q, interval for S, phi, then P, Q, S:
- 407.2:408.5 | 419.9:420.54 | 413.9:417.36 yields 1.1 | 41.4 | 45.6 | 42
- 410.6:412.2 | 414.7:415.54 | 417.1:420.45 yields 1.3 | 38.6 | 48.6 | 41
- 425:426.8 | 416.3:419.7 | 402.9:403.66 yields 1.6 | 34.0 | 40.7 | 45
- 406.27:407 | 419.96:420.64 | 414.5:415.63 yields 2.0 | 33.8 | 46.7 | 48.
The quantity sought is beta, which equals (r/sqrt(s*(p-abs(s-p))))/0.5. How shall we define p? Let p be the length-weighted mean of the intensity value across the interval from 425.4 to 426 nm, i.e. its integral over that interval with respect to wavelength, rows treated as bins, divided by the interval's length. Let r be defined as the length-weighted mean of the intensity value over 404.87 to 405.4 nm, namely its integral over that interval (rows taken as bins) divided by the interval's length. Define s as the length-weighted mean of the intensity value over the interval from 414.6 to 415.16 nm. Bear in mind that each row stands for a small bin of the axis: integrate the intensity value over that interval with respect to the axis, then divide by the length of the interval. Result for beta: 2.68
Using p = 36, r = 47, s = 47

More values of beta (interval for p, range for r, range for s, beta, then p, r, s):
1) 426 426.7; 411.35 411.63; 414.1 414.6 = 1.99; 35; 34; 37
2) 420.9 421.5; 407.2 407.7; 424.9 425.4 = 3.56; 28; 49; 35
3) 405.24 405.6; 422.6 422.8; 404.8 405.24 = 2.09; 46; 48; 49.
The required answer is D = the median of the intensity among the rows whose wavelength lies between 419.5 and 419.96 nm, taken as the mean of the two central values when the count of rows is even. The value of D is 46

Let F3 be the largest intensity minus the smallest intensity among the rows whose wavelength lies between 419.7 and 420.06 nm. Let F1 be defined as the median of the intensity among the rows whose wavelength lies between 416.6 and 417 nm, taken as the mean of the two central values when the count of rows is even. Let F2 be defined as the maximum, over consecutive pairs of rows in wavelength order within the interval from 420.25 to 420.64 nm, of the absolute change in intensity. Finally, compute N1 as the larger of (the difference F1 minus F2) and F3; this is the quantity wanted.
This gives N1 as 39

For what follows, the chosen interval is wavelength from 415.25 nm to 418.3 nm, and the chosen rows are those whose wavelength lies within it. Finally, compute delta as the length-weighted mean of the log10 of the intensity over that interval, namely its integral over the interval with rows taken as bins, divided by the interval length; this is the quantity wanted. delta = 1.60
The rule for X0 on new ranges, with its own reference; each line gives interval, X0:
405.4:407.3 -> 6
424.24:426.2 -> 7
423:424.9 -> 5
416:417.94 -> 6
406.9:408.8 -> 5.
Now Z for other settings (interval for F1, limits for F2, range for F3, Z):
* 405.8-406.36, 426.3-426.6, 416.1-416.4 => 94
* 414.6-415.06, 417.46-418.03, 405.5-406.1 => 98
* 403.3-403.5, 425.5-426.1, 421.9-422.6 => 111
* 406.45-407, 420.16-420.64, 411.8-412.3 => 66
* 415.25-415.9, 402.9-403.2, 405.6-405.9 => 98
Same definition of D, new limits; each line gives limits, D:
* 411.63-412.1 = 24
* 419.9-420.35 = 43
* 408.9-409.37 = 32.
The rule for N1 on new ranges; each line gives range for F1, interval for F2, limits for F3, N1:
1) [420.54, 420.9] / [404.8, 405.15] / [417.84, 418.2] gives 21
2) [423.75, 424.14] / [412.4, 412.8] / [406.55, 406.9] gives 30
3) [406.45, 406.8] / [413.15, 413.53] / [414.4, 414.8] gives 34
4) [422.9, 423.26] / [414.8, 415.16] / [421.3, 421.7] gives 39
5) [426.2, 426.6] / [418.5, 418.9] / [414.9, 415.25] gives 35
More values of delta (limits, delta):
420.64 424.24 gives 1.48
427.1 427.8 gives 1.59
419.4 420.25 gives 1.62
